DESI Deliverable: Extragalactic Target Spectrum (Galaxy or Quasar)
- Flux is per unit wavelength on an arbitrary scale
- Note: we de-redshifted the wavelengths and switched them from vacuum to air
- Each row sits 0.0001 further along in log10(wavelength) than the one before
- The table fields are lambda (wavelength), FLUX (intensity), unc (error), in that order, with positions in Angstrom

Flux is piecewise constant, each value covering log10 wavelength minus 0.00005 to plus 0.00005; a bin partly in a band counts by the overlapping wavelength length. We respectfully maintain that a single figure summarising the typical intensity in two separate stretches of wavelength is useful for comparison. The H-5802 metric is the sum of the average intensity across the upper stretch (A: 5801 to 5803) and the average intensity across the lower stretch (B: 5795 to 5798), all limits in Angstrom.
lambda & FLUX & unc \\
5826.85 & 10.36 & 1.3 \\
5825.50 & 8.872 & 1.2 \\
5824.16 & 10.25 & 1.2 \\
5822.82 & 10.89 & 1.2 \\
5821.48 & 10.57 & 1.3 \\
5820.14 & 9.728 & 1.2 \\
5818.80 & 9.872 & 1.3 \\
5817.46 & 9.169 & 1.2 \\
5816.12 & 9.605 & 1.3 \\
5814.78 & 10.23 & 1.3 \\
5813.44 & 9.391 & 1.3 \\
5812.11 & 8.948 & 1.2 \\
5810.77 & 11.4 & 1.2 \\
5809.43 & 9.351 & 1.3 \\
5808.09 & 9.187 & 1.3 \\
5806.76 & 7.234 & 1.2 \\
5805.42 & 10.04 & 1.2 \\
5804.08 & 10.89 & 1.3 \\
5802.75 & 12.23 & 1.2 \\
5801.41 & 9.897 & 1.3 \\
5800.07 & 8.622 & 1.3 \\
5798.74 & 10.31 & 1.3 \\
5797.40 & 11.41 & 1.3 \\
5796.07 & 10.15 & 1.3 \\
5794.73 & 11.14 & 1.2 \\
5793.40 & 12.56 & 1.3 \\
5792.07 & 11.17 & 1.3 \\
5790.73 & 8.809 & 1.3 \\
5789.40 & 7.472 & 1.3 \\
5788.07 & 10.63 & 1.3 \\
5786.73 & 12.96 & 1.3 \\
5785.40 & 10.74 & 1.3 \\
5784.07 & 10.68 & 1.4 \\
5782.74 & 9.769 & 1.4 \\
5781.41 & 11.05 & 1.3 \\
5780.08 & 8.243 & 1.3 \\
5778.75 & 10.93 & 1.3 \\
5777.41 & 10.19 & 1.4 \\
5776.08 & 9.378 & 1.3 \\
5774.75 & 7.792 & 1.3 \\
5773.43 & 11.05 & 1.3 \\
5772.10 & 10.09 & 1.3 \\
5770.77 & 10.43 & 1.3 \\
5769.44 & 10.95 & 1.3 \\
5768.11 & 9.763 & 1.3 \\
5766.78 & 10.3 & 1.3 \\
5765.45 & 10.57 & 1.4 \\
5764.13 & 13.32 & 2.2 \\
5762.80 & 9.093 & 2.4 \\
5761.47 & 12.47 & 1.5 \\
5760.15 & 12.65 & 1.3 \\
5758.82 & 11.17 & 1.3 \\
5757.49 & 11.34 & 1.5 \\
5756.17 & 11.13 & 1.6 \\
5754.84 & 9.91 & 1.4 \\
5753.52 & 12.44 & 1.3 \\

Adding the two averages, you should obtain 21.8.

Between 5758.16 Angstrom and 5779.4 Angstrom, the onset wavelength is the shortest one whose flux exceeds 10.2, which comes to 5758.82 Angstrom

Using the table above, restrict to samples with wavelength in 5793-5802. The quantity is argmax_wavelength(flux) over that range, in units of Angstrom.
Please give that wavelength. 5793.40 Angstrom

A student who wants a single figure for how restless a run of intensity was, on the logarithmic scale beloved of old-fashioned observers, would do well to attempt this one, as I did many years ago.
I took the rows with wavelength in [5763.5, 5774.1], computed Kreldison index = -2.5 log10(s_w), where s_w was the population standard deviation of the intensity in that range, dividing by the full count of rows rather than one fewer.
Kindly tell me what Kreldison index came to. 0.0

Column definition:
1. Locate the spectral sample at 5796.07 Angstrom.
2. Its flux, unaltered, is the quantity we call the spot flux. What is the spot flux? 10.15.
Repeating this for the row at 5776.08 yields 9.378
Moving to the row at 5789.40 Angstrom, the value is 7.472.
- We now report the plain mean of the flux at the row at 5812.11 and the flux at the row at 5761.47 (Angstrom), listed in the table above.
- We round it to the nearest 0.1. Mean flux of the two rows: 10.7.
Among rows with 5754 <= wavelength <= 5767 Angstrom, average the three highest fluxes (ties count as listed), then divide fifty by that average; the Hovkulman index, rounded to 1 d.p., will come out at 3.9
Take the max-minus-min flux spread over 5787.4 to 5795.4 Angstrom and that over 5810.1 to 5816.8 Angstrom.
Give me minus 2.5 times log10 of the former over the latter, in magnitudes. -0.79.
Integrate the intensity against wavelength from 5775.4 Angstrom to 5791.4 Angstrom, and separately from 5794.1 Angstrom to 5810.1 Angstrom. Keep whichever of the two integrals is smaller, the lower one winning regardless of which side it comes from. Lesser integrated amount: 161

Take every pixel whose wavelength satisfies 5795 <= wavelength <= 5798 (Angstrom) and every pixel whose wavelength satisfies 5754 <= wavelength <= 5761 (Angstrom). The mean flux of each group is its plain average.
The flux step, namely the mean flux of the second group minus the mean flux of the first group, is 0.5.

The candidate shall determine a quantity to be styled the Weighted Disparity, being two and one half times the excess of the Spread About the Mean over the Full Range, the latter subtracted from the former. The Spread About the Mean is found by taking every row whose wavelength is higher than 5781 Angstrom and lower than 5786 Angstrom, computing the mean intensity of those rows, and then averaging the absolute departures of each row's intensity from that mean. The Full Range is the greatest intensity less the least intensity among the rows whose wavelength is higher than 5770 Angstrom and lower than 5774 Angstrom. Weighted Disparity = -1.4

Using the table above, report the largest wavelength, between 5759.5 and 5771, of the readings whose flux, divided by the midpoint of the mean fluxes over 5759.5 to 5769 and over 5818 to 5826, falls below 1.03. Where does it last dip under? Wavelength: 5770.77 Angstrom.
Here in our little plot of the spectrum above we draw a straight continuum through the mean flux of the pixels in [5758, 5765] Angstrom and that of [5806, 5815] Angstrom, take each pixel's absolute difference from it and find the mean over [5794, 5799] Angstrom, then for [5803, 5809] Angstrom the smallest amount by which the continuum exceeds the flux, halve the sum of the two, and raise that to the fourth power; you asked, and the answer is 0.00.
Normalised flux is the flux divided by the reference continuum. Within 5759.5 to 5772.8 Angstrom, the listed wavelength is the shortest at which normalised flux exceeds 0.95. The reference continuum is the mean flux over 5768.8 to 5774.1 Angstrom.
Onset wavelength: 5760.15 Angstrom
